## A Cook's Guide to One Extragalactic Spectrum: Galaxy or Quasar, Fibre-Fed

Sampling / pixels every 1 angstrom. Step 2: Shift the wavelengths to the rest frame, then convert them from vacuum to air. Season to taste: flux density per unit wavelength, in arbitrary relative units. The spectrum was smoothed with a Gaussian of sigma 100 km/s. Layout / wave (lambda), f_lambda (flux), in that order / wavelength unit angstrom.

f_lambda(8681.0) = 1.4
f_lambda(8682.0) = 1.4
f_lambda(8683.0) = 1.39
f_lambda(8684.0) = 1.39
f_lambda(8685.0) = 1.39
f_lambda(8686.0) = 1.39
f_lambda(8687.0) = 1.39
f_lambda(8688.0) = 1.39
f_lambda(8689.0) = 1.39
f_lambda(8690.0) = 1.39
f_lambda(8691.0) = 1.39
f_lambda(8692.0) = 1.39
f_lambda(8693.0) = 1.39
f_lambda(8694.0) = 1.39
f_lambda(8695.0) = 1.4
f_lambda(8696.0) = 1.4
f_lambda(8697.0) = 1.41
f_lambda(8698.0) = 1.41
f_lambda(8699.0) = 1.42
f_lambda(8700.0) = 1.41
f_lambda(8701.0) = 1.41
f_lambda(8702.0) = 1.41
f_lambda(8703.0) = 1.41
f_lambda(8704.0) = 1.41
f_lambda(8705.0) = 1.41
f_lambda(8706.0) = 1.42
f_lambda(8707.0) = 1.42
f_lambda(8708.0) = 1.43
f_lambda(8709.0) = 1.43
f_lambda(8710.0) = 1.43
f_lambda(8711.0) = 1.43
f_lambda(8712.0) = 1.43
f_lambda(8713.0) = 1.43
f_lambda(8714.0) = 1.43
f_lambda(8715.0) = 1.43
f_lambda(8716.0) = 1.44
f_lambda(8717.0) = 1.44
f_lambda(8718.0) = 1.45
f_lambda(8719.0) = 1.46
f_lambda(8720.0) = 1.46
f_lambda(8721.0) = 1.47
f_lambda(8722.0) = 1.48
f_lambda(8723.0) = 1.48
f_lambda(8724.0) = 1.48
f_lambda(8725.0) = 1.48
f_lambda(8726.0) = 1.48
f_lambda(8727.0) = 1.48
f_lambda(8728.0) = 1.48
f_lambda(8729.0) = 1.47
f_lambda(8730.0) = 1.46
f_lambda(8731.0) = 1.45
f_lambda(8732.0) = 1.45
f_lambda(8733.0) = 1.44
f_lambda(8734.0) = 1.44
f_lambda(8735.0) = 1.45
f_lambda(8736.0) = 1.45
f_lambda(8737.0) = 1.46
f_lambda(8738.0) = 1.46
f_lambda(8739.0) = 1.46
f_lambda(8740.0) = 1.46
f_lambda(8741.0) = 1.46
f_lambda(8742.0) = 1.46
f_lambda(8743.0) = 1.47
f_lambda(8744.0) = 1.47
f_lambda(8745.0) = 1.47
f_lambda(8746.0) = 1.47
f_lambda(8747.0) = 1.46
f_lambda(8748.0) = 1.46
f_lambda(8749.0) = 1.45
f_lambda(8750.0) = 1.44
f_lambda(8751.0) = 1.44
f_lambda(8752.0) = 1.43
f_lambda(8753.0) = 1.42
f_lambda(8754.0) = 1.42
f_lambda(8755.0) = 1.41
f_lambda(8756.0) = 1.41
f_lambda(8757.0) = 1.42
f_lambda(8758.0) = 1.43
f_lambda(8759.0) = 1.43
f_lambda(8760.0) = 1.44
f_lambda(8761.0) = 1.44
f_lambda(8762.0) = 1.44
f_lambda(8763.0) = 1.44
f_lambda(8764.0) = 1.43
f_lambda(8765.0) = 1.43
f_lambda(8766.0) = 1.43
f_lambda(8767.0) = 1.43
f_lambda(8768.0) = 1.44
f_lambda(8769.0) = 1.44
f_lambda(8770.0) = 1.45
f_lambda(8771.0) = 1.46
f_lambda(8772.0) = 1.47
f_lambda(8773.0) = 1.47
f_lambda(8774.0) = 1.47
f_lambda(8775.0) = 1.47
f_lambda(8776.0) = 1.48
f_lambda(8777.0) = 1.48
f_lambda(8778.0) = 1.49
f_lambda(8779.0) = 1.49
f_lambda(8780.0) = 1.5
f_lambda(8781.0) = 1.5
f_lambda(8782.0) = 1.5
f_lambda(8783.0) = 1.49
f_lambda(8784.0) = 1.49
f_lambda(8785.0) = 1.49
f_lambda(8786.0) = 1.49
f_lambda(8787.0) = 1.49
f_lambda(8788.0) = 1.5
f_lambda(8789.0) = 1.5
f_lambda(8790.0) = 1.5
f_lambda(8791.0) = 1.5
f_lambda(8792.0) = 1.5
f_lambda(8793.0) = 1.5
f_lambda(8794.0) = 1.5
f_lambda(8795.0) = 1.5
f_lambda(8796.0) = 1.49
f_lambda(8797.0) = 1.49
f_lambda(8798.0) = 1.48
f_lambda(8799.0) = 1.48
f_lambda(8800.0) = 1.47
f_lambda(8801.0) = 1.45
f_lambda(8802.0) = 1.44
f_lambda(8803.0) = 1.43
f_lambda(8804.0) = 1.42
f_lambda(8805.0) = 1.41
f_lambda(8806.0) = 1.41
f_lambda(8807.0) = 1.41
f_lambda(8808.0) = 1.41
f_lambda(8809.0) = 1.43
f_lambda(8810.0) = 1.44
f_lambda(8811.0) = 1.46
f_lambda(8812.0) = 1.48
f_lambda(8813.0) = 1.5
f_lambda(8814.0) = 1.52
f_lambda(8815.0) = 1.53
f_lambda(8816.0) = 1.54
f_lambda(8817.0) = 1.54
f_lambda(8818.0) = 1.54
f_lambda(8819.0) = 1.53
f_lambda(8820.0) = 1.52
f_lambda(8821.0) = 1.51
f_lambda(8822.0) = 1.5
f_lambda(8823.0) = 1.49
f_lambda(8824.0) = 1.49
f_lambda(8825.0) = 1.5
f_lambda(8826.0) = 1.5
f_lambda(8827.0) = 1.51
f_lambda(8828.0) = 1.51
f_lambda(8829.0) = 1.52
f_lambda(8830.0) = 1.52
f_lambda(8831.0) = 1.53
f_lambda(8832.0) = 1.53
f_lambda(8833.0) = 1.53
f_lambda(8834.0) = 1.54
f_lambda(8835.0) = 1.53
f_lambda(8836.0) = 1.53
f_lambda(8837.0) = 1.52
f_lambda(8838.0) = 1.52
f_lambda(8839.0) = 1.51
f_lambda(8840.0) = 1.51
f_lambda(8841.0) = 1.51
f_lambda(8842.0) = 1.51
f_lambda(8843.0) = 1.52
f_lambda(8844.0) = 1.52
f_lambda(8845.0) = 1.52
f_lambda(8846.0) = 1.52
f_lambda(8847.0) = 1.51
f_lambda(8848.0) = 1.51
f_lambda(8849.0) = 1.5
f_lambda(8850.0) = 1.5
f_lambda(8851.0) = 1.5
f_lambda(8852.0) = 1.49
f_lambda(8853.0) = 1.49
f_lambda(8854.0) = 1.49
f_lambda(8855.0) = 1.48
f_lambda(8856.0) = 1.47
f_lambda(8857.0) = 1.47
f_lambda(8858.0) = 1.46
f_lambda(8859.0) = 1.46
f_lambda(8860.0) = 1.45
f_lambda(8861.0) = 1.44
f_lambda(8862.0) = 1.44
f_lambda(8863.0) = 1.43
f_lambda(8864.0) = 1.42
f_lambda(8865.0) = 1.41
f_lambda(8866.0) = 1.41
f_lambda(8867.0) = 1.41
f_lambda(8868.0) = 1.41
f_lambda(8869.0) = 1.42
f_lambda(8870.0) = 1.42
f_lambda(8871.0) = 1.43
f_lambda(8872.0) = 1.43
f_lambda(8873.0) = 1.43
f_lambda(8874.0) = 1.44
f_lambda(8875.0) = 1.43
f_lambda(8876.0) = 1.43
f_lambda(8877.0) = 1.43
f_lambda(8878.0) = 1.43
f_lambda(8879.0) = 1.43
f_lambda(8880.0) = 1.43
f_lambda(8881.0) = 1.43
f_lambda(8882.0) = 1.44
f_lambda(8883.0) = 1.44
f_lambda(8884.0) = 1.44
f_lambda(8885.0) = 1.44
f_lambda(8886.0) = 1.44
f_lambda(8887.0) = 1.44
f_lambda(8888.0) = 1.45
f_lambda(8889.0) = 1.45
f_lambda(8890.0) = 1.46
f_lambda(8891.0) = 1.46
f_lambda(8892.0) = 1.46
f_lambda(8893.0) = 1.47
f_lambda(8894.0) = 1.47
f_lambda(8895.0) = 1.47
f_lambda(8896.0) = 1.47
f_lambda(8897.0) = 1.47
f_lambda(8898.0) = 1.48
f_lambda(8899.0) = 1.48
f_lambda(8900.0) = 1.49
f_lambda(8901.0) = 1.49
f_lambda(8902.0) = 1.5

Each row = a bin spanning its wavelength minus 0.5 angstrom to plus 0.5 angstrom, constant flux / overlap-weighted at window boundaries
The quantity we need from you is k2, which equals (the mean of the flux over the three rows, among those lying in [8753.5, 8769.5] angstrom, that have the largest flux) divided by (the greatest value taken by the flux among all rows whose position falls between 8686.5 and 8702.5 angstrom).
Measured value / 1.01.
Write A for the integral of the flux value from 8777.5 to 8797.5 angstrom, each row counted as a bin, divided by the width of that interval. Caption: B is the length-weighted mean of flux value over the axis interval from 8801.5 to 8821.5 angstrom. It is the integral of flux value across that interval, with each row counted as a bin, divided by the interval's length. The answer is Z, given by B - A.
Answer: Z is -0.02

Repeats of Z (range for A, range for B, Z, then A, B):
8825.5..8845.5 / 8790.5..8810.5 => -0.06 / 1.52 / 1.46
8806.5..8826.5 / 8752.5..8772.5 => -0.06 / 1.49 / 1.43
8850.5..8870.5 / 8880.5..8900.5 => 0.01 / 1.45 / 1.46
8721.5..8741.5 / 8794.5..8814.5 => -0.01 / 1.46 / 1.46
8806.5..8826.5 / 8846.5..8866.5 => -0.03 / 1.49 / 1.47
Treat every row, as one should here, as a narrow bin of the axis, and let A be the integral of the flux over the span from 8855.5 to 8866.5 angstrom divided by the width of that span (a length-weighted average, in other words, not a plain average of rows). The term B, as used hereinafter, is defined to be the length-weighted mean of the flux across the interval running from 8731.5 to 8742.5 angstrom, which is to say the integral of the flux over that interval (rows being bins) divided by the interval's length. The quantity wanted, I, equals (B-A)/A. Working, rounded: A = 1.44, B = 1.45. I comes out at 0.008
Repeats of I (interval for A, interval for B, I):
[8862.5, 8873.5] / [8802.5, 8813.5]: 0.012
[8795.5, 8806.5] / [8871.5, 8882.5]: -0.014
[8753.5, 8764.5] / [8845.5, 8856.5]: 0.048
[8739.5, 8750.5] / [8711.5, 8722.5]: -0.009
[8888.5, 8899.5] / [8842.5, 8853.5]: 0.027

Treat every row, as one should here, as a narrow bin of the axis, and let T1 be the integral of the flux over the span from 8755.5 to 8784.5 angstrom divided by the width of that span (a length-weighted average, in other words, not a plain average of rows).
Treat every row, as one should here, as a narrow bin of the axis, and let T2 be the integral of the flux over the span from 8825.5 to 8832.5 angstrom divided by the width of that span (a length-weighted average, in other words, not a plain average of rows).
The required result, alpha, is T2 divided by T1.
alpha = 1.04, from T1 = 1.46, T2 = 1.52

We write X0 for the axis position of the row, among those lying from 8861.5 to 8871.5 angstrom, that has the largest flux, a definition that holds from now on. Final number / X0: 8862.0 angstrom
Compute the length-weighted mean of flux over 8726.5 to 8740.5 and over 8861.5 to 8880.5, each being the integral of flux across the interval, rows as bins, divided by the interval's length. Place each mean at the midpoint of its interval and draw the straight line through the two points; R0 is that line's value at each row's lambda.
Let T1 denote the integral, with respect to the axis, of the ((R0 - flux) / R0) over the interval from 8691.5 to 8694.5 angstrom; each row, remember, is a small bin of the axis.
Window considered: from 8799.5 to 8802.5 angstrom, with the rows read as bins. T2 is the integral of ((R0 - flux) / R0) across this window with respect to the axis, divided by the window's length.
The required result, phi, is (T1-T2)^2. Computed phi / 0.028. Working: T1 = 0.16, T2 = -0.008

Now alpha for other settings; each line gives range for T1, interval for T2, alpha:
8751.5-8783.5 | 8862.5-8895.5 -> 0.99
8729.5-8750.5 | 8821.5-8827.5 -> 1.03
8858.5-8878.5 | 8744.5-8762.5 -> 1.01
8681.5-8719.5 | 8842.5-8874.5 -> 1.04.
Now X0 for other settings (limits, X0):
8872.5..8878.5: 8874.0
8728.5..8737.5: 8729.0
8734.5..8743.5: 8743.0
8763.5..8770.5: 8770.0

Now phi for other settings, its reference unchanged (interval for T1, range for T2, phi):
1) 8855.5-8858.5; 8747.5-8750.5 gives 0.007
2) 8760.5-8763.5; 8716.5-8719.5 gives 0.000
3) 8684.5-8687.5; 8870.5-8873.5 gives 0.027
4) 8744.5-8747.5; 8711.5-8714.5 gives 0.002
